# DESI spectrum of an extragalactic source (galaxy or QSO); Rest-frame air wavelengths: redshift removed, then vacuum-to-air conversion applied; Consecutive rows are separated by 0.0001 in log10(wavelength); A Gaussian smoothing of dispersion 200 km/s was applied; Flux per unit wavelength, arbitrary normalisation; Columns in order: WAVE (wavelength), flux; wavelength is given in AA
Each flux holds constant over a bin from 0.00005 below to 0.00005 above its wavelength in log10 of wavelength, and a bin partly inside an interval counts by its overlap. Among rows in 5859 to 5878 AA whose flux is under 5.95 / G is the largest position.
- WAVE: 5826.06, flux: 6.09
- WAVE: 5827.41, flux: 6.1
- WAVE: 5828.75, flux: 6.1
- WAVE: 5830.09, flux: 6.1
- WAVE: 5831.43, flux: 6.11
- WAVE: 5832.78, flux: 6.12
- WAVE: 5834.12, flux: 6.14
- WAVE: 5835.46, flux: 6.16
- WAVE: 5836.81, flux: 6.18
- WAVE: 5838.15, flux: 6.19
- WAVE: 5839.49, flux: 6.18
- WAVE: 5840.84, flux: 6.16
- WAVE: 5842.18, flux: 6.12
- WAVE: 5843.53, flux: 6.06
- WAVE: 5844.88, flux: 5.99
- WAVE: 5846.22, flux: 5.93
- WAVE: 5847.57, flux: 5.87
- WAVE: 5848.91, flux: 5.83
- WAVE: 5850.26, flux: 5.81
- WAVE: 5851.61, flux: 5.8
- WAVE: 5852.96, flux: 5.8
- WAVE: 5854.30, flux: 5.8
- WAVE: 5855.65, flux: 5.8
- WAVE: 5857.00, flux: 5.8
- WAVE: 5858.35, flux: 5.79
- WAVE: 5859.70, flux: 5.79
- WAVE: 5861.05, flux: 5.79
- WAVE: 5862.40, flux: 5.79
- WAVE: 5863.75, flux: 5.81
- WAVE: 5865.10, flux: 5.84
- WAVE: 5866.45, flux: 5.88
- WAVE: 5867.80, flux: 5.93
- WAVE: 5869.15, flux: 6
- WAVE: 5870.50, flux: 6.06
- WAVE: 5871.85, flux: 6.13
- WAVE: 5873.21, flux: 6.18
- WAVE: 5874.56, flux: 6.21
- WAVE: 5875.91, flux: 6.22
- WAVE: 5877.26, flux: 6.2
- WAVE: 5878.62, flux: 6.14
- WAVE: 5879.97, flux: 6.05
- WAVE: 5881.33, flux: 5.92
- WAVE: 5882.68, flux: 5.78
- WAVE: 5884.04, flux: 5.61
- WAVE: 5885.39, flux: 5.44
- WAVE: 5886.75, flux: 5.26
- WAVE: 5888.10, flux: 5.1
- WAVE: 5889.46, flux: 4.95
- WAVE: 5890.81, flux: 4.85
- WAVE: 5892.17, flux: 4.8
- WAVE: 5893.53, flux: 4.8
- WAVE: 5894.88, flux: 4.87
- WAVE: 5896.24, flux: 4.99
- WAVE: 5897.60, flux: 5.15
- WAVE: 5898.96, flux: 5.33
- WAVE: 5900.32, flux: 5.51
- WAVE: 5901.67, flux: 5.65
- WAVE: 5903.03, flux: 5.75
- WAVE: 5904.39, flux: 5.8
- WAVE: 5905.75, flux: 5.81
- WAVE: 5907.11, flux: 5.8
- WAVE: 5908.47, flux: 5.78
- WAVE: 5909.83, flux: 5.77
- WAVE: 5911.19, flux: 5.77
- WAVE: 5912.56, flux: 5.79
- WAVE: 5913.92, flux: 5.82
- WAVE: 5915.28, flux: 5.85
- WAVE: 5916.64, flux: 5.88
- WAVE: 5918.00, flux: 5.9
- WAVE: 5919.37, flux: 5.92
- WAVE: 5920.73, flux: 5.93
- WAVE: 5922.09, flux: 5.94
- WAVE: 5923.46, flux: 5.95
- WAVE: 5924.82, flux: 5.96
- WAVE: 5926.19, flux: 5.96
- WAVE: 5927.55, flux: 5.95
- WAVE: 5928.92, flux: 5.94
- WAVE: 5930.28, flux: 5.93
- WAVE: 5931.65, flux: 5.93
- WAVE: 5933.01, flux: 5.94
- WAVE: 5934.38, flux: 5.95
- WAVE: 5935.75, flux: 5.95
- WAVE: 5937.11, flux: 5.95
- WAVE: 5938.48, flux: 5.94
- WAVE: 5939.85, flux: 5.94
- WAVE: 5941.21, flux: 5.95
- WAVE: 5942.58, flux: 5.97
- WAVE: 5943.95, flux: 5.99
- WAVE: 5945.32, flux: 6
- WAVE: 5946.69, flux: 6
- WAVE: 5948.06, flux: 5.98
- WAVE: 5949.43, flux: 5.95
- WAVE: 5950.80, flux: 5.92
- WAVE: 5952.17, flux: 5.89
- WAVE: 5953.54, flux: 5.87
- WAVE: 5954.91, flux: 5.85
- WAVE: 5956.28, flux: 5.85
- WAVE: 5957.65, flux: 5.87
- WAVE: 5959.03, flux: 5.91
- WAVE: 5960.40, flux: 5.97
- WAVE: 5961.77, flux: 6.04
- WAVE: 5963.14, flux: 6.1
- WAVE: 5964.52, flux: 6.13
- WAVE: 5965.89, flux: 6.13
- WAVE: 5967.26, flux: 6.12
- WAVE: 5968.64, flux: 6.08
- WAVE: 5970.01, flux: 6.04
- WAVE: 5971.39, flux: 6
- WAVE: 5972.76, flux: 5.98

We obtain 5867.80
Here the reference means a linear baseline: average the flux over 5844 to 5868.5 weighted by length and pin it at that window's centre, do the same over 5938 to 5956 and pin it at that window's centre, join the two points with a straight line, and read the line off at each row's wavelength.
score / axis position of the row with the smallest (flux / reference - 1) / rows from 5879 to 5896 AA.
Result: 5893.53 AA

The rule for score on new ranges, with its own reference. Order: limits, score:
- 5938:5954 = 5953.54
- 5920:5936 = 5931.65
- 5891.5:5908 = 5893.53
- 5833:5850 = 5848.91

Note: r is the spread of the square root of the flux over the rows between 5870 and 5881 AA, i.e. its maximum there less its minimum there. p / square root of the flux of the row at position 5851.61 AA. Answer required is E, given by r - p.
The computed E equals -2.37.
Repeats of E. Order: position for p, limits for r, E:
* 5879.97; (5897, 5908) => -2.32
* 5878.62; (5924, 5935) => -2.47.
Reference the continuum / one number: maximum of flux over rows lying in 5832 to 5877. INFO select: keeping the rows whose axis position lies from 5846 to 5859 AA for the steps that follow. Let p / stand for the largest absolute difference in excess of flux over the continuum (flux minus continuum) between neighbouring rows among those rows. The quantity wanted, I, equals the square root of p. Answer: 0.24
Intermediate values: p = 0.06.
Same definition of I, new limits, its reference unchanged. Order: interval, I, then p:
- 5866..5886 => 0.41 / 0.17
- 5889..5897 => 0.35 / 0.12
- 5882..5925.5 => 0.42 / 0.18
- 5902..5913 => 0.22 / 0.05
